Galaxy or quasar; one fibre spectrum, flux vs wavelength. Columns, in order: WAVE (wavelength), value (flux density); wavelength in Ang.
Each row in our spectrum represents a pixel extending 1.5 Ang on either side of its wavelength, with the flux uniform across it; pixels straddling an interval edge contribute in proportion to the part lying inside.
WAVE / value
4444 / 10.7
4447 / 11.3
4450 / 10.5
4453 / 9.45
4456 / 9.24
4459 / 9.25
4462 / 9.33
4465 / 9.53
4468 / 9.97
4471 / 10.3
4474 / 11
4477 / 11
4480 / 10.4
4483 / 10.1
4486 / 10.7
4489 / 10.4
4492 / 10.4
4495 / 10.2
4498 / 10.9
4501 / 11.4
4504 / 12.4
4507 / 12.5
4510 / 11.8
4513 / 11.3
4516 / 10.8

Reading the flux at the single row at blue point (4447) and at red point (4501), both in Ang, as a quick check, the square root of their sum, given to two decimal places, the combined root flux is 4.76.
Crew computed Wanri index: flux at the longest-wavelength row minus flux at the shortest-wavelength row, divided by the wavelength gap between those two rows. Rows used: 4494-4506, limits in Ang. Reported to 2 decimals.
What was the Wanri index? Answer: 0.24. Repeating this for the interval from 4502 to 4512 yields -0.10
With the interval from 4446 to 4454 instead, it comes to -0.31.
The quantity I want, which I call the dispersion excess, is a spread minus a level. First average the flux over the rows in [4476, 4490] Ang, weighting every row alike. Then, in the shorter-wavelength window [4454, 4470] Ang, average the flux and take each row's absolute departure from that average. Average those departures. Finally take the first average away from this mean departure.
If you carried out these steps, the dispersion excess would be -10.3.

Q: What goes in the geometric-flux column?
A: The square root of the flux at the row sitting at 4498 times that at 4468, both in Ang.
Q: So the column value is 10.4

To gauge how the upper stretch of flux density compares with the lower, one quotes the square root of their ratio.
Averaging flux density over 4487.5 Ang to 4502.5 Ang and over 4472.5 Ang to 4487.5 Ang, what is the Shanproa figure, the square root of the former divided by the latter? 1.00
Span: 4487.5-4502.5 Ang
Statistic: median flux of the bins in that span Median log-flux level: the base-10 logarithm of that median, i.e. 1.02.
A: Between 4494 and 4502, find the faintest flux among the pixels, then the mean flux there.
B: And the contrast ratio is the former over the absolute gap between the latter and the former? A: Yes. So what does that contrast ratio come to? 16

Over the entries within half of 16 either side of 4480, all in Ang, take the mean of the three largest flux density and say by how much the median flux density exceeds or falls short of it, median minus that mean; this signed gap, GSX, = -0.2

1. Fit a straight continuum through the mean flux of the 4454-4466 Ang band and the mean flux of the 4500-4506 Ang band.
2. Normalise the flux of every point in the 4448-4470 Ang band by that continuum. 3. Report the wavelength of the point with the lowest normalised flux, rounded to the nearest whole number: 4462 Ang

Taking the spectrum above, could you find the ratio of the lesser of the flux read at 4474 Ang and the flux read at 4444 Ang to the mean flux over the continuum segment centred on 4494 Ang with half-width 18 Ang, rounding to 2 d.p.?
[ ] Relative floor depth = 0.97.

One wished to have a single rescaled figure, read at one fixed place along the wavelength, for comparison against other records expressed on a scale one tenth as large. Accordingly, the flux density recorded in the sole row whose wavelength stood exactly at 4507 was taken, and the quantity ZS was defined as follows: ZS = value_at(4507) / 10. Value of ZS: 1.25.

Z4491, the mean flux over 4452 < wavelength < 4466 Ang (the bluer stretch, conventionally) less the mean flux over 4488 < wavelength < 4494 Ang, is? -1.0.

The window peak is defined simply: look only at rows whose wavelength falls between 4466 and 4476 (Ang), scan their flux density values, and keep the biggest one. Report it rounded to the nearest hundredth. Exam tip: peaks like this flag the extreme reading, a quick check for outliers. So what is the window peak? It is 11.00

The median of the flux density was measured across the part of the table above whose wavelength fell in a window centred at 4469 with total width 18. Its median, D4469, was 10.1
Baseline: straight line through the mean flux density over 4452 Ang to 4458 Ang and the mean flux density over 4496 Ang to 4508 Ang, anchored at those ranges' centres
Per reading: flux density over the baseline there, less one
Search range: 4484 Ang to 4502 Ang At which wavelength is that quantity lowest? 4495 Ang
